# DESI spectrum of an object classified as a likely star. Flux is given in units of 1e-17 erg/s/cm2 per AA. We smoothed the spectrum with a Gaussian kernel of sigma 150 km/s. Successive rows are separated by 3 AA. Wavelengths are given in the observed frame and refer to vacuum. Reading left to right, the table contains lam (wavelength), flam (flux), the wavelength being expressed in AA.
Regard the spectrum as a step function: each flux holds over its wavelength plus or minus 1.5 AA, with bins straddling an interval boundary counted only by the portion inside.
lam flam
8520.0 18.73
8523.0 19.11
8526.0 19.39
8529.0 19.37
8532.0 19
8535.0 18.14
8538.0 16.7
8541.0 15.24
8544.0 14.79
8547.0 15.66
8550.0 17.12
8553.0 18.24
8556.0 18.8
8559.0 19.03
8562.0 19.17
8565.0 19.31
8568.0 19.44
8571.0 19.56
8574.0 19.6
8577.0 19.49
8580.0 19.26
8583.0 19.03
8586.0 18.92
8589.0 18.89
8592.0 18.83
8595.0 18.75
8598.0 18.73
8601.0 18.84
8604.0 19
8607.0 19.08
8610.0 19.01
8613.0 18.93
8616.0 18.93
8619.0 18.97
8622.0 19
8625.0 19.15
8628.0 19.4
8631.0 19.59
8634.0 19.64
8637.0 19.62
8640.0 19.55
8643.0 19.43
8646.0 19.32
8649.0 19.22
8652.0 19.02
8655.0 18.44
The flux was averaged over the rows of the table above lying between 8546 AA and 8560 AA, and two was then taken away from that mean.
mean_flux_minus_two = 15.8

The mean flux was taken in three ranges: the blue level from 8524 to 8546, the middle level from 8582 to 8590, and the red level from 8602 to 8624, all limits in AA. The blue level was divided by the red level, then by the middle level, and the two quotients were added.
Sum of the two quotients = 1.85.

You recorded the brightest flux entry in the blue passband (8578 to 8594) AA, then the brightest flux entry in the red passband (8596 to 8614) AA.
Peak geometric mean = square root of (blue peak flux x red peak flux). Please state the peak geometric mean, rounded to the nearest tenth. 19.2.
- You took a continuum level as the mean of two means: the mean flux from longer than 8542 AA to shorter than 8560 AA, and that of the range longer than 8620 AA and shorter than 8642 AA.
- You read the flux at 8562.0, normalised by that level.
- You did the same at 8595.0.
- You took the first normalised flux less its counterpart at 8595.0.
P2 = 0.023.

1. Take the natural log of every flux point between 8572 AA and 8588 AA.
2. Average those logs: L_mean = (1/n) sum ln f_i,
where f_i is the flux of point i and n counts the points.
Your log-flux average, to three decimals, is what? 2.958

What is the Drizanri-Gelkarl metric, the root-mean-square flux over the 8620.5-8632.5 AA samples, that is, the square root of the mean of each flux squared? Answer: 19.3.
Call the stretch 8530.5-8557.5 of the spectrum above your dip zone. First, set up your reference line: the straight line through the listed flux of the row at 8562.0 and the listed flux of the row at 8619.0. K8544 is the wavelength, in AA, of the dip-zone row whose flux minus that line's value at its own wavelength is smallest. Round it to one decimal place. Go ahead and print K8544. 8544.0 AA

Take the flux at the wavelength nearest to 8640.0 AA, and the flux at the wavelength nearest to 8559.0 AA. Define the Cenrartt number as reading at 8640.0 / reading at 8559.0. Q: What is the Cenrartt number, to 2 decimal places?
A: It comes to 1.03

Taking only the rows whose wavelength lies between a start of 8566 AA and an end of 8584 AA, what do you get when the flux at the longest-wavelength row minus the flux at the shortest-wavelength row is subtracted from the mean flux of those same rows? 19.8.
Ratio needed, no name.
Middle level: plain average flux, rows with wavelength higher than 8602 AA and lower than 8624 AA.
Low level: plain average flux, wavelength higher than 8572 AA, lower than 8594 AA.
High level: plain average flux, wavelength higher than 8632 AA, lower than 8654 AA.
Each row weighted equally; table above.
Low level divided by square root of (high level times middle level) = 1.00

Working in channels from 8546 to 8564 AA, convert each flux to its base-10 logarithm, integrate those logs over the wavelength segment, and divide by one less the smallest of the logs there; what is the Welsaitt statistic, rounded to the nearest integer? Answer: -116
